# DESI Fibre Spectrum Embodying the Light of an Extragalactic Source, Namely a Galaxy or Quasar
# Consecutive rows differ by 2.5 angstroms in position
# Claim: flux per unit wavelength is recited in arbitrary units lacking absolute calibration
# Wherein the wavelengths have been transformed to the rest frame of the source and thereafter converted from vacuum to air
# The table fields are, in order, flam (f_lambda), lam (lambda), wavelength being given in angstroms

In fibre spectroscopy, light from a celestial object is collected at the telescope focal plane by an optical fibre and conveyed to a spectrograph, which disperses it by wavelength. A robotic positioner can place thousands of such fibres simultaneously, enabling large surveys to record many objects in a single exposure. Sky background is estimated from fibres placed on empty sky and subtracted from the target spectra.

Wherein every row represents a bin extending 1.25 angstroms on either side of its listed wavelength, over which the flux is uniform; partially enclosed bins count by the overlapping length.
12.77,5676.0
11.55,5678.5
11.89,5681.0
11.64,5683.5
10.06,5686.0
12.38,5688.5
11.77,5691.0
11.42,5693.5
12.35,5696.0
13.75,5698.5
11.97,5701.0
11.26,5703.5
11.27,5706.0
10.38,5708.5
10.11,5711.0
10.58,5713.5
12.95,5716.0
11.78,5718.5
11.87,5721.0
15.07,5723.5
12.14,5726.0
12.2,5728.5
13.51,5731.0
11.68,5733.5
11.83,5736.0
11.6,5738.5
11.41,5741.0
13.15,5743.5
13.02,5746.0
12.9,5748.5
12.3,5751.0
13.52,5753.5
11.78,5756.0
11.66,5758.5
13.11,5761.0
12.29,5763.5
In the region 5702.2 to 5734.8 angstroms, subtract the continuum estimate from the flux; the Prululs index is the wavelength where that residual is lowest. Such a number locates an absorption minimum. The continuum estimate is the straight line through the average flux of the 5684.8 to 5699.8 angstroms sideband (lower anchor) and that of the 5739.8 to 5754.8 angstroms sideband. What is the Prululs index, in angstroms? 5711.0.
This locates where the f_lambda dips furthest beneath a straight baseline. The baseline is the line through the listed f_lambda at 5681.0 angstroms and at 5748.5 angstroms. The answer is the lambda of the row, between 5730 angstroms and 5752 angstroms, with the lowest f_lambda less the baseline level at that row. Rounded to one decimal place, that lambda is 5741.0 angstroms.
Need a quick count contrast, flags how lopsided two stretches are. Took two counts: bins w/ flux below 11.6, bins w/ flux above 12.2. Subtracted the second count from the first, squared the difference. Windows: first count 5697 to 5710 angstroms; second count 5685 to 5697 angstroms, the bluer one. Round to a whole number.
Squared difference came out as 1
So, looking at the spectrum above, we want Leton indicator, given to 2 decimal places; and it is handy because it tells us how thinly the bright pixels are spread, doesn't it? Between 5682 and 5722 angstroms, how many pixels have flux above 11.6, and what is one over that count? 0.11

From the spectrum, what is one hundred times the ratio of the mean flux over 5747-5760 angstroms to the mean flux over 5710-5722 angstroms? 109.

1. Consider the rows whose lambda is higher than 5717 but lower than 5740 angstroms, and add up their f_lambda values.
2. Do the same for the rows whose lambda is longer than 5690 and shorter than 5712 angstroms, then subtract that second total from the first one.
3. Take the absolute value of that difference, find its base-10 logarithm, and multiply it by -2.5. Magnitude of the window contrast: -2.17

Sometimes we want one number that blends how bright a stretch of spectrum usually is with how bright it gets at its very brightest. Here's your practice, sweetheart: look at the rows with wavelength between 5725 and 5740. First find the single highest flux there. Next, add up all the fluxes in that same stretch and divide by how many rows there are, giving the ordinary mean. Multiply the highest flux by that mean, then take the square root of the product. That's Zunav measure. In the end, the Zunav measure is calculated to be 12.8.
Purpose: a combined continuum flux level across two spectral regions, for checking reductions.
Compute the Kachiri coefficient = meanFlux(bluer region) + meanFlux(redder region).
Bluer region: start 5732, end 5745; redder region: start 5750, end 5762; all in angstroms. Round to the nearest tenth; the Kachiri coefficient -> 24.4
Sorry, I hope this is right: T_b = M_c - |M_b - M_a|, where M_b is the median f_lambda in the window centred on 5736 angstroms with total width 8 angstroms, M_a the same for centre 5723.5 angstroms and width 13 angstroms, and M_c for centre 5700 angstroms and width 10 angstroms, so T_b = 11.7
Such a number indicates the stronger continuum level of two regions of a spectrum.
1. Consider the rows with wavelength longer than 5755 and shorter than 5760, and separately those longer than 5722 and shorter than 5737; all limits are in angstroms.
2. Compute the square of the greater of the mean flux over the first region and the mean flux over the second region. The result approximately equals 162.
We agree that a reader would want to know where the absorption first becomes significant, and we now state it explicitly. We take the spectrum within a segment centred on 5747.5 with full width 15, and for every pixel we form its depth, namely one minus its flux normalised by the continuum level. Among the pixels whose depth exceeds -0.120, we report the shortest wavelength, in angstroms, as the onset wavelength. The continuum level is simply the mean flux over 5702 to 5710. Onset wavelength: 5741.0 angstroms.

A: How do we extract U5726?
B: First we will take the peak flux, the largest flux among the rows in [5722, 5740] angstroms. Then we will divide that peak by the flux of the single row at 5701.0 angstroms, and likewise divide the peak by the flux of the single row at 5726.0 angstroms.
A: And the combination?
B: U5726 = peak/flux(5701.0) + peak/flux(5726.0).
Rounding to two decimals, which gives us 2.50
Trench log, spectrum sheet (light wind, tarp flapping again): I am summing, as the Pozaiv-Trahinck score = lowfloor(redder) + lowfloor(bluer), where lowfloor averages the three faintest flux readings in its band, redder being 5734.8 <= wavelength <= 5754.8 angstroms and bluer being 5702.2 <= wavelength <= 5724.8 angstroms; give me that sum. 22.0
